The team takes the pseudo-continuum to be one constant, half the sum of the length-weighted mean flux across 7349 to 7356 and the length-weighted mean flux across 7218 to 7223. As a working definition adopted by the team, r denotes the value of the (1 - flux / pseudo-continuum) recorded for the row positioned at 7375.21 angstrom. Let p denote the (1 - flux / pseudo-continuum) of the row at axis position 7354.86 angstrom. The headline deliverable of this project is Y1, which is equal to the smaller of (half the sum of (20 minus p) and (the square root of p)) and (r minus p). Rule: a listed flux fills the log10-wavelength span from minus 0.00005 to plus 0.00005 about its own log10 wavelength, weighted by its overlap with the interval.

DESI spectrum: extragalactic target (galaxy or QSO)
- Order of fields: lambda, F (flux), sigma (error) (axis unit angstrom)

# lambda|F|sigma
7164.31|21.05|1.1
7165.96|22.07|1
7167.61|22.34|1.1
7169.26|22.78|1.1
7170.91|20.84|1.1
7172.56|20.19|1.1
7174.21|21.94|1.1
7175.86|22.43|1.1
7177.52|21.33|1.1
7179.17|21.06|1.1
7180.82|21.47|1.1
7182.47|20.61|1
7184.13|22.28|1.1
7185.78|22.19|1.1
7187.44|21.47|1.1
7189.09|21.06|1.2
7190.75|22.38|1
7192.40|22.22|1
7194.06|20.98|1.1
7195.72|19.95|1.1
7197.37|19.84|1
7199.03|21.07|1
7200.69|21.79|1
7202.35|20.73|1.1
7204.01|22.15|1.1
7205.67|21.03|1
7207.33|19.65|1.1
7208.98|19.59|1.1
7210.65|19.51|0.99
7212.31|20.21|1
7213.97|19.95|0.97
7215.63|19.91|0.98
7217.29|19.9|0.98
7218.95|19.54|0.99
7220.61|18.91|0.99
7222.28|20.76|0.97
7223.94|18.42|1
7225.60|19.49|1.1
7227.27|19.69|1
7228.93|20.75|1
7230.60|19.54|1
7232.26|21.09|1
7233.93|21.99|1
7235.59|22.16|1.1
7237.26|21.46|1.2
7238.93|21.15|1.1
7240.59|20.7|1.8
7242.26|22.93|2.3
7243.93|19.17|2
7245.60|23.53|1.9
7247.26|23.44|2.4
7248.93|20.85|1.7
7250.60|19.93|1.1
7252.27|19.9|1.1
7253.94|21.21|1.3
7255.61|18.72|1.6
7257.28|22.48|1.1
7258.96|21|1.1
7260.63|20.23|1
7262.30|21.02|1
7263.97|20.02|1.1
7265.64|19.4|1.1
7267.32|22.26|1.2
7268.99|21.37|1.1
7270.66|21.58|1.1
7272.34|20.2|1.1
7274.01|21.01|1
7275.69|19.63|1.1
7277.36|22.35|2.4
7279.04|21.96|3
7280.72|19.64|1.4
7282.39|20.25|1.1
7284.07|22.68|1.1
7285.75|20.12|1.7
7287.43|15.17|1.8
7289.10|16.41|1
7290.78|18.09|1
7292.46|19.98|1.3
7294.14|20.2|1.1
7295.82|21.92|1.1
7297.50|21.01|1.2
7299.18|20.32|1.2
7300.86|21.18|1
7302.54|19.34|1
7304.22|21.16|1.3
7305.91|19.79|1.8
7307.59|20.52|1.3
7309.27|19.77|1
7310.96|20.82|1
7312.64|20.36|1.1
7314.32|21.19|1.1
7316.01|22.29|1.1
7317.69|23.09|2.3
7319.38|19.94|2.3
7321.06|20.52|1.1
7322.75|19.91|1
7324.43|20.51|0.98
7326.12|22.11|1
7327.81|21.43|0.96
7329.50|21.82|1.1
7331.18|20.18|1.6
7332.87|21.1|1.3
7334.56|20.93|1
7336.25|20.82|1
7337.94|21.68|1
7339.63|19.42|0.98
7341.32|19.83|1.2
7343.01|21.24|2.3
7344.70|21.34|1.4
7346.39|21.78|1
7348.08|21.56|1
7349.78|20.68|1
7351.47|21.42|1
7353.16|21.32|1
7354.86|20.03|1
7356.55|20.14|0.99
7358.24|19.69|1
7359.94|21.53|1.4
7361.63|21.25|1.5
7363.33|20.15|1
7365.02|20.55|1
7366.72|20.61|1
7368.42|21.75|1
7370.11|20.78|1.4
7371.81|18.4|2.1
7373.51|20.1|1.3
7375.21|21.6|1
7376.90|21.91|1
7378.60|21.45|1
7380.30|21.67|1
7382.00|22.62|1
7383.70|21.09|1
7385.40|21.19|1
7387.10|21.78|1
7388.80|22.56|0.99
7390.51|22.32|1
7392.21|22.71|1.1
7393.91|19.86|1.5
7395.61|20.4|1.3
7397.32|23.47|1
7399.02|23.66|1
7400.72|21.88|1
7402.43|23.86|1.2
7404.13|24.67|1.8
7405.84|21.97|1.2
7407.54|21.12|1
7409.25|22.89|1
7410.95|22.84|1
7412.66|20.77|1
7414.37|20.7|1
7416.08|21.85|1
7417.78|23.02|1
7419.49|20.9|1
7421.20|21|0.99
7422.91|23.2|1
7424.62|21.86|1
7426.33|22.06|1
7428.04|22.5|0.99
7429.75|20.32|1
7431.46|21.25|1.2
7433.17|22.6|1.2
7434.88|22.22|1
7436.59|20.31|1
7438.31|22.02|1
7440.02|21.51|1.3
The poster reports -0.08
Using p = 0.01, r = -0.07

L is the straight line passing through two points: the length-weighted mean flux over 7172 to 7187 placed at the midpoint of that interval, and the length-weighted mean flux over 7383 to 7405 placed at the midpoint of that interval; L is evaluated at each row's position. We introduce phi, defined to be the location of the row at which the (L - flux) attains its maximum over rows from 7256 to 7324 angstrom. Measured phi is 7287.43 angstrom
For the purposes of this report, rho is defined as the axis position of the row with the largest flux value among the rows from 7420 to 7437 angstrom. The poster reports 7422.91 angstrom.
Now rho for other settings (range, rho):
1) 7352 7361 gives 7359.94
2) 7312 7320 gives 7317.69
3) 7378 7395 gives 7392.21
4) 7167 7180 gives 7169.26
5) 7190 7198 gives 7190.75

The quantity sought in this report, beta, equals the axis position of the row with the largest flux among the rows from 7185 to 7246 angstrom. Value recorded 7245.60 angstrom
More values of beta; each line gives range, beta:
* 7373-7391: 7382.00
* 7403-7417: 7404.13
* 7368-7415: 7404.13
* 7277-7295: 7284.07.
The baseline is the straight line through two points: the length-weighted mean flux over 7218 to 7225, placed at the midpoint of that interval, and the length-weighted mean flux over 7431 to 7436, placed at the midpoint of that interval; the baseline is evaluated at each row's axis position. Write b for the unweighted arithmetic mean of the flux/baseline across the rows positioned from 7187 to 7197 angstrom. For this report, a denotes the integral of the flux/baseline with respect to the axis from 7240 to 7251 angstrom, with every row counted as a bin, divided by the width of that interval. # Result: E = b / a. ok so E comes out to 1.02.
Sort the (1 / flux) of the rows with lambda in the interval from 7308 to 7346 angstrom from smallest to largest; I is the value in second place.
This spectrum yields 0.0449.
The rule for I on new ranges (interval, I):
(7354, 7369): 0.0464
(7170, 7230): 0.0447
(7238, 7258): 0.0427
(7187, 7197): 0.0450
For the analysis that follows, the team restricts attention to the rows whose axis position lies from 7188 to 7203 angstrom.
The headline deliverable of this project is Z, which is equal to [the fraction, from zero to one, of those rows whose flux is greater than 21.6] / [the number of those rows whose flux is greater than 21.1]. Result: 0.11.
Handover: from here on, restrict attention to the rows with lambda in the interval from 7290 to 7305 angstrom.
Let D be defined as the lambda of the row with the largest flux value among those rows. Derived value 7295.82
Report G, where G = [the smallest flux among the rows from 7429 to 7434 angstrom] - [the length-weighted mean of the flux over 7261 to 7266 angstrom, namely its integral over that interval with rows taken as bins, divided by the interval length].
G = 0.1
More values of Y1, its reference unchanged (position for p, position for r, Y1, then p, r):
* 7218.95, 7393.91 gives -0.02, 0.04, 0.02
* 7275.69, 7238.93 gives -0.07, 0.03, -0.04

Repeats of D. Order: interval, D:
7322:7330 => 7326.12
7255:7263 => 7257.28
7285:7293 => 7285.75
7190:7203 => 7190.75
